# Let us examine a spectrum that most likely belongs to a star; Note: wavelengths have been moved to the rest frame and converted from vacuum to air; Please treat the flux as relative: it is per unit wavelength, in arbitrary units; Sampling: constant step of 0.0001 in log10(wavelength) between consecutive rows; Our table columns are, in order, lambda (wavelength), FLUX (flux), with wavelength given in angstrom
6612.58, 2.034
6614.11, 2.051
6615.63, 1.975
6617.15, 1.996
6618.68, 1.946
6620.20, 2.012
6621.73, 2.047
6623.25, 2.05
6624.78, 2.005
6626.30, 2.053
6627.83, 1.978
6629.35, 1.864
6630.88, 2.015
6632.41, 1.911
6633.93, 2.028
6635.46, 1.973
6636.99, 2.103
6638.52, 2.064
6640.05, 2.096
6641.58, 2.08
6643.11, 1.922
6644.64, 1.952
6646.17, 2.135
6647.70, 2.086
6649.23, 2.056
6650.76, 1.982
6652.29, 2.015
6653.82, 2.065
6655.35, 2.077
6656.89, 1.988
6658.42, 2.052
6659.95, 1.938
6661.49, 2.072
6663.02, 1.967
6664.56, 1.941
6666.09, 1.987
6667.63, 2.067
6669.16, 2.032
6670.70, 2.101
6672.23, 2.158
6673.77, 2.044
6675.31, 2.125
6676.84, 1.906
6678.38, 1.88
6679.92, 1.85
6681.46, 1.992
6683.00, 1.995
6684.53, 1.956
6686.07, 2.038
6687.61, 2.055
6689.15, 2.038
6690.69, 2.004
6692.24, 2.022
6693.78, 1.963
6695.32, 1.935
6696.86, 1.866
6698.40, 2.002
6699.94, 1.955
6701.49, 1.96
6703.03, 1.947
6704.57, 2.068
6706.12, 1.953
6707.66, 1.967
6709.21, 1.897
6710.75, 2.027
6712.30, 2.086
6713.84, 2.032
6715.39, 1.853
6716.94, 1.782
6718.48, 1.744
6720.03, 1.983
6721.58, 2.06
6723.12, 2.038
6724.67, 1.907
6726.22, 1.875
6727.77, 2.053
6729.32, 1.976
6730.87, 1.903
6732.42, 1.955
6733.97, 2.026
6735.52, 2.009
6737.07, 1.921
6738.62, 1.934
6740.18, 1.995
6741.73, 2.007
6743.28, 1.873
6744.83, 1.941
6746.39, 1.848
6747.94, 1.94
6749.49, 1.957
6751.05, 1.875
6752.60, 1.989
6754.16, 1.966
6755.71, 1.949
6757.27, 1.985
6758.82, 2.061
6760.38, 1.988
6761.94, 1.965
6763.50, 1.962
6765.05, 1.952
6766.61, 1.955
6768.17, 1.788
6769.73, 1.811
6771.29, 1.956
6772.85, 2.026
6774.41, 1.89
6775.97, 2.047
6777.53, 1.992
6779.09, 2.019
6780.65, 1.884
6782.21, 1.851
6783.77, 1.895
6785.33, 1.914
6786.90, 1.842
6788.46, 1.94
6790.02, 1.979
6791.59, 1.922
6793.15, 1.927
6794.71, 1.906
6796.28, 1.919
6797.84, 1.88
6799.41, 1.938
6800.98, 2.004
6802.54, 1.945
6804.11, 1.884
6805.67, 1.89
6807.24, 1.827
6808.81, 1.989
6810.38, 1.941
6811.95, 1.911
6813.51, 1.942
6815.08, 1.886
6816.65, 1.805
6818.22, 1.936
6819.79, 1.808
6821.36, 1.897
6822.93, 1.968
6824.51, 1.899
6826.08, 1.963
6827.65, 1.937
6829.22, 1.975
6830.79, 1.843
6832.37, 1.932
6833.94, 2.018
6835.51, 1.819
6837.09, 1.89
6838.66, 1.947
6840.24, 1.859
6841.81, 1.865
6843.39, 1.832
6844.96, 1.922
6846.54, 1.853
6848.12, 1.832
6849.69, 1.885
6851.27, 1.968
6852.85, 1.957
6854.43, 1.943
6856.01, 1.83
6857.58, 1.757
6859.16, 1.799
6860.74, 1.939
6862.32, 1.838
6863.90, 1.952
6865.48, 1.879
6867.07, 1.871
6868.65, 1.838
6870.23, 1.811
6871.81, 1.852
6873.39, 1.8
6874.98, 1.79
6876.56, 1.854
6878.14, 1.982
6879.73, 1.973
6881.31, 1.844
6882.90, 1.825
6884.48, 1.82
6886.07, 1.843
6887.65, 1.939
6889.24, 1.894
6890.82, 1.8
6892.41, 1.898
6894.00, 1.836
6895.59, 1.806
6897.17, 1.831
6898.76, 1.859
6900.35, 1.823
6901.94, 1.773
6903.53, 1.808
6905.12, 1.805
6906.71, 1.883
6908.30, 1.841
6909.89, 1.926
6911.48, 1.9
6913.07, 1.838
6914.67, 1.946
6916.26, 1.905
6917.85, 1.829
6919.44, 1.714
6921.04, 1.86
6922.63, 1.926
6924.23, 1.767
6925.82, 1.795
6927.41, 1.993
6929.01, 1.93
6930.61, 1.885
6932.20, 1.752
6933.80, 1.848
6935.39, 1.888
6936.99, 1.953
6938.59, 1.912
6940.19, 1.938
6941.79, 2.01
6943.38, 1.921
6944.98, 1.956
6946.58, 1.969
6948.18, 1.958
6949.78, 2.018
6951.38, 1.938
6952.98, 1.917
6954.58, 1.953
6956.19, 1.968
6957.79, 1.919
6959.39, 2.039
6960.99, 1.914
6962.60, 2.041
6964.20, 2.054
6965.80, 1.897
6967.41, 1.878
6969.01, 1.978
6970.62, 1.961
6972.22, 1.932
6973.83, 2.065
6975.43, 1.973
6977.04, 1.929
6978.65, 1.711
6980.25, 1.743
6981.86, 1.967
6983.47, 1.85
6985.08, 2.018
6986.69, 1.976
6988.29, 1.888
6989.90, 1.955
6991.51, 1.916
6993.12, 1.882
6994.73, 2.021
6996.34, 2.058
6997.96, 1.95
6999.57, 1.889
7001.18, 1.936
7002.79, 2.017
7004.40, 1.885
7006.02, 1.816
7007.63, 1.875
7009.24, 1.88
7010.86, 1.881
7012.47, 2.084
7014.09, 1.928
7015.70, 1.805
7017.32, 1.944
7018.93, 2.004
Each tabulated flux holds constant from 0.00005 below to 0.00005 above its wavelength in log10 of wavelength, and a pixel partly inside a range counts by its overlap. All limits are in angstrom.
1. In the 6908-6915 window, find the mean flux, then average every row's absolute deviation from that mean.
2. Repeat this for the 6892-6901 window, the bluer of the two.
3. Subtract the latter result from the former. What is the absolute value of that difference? 0.016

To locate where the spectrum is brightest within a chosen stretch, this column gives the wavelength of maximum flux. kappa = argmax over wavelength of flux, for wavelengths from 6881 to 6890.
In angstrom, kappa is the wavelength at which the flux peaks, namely 6887.65 angstrom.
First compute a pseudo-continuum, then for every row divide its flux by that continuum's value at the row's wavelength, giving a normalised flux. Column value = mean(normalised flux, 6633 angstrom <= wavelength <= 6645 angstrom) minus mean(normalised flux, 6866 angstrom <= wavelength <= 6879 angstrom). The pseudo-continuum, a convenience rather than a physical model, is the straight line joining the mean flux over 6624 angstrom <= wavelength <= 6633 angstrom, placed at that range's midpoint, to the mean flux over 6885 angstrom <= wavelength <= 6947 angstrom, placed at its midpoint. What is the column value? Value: 0.050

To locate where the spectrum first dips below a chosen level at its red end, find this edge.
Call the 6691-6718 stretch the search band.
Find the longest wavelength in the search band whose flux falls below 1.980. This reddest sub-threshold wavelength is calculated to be 6716.94 angstrom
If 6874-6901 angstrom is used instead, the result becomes 6900.35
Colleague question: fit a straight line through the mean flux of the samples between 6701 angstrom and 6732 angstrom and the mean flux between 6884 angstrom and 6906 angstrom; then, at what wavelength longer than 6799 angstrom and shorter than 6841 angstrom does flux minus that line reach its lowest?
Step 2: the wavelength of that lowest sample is 6816.65 angstrom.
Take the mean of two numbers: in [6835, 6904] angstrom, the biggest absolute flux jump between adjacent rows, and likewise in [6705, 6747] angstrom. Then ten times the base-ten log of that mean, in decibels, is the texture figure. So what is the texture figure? -7.2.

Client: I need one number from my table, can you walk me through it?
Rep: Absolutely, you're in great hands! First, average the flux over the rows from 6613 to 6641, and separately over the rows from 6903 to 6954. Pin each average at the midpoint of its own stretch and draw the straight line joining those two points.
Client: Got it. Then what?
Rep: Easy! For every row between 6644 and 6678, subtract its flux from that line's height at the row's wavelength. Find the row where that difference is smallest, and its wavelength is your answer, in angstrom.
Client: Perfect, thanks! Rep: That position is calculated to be 6672.23 angstrom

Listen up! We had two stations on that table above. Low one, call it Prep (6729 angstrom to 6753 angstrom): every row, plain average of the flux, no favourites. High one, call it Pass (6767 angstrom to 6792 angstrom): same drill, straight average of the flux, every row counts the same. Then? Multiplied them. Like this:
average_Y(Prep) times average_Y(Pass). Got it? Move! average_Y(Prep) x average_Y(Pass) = 3.74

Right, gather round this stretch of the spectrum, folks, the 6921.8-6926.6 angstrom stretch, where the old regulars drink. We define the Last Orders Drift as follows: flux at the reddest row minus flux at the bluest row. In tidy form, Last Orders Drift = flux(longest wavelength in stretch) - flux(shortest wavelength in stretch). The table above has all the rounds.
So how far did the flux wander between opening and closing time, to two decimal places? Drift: -0.13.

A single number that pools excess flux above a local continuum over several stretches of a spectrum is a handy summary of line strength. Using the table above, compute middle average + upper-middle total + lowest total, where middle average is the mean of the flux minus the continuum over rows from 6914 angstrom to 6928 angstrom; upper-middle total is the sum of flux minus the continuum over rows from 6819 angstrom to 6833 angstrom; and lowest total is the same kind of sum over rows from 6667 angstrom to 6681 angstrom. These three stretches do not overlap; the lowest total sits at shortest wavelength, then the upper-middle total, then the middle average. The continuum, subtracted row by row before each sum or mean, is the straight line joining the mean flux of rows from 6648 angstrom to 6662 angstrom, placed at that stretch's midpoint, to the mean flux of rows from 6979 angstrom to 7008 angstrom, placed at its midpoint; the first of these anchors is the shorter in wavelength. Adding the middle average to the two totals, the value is -0.68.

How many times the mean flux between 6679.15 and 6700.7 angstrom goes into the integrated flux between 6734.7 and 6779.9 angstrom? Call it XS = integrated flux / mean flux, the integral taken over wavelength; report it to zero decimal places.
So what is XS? 45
